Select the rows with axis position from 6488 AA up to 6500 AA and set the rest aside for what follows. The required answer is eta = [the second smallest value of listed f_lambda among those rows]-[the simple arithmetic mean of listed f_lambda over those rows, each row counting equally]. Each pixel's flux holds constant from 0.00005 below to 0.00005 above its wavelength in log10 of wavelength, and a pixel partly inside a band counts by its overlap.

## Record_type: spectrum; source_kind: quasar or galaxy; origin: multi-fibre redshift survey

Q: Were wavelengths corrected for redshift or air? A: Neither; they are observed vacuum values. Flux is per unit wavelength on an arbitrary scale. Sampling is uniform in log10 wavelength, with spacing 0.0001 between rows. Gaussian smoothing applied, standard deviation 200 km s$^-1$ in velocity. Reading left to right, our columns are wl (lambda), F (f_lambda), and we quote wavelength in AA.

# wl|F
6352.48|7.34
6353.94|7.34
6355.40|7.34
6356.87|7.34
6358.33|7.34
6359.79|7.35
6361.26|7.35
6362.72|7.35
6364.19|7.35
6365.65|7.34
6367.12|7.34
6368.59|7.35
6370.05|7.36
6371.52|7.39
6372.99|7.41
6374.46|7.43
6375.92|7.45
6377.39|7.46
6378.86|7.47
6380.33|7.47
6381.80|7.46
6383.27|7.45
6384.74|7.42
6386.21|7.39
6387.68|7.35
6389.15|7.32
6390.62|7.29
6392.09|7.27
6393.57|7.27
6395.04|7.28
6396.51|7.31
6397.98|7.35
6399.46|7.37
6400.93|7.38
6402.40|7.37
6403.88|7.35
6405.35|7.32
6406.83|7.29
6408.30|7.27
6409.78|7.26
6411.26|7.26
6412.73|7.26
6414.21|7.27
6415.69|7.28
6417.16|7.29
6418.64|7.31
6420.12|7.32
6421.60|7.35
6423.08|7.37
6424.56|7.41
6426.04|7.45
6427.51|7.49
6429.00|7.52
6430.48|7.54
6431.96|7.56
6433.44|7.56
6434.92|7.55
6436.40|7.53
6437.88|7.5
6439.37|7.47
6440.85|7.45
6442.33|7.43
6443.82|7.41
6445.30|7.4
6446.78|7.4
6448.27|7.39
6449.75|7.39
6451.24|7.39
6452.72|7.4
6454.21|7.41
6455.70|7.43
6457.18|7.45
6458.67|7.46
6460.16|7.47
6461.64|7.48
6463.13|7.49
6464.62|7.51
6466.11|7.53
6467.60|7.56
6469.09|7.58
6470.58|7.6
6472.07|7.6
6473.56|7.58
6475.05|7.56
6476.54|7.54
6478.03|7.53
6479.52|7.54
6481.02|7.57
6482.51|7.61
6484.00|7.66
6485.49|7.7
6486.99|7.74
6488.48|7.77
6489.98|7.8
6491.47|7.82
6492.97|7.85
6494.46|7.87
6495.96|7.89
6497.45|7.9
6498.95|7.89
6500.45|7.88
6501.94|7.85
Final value -0.049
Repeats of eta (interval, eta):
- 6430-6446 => -0.081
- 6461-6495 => -0.140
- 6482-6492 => -0.069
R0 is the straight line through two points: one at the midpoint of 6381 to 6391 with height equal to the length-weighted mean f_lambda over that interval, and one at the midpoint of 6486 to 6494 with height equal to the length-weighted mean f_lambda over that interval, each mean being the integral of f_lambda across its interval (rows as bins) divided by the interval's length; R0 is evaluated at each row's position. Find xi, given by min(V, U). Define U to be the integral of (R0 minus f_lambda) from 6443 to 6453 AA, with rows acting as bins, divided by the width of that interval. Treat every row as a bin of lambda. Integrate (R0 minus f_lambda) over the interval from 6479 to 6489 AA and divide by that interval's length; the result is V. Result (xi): 0.11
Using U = 0.23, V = 0.11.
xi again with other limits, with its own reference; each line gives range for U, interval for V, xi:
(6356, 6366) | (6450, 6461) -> -0.05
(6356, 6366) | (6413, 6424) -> -0.05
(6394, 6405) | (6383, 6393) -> 0.05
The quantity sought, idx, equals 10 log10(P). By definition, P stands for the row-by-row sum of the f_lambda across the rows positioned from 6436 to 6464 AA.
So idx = 21.5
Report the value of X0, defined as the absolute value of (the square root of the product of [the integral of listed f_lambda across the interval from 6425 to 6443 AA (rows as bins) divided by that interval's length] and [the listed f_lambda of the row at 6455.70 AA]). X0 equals 7.47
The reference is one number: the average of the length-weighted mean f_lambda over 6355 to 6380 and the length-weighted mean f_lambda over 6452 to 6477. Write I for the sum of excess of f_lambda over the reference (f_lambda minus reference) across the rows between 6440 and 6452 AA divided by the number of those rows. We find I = -0.04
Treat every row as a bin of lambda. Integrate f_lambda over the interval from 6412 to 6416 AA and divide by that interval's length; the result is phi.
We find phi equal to 7.26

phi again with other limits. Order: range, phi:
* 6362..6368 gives 7.34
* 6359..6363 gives 7.36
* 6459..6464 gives 7.48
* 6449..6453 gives 7.40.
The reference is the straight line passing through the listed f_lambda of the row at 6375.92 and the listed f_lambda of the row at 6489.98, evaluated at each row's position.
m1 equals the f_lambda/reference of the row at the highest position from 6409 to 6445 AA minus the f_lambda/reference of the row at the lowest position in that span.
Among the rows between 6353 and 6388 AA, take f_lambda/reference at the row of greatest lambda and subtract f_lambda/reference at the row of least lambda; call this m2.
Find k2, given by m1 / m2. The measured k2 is -0.52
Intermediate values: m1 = 0.006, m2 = -0.012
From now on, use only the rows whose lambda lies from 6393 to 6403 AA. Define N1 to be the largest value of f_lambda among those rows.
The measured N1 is 7.38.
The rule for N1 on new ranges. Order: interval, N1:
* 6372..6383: 7.47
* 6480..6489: 7.77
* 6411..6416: 7.28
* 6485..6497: 7.89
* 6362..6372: 7.39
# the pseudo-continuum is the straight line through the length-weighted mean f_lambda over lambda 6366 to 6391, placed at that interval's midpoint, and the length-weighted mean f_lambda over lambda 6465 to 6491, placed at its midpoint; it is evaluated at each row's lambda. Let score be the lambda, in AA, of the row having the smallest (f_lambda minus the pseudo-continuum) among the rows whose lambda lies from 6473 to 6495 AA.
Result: 6478.03 AA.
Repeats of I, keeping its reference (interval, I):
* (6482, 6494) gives 0.30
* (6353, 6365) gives -0.10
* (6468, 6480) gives 0.12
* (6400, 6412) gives -0.13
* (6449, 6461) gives -0.02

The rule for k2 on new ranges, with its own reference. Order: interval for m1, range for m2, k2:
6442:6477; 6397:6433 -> 0.07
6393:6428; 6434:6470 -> -1.64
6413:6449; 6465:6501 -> 0.08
